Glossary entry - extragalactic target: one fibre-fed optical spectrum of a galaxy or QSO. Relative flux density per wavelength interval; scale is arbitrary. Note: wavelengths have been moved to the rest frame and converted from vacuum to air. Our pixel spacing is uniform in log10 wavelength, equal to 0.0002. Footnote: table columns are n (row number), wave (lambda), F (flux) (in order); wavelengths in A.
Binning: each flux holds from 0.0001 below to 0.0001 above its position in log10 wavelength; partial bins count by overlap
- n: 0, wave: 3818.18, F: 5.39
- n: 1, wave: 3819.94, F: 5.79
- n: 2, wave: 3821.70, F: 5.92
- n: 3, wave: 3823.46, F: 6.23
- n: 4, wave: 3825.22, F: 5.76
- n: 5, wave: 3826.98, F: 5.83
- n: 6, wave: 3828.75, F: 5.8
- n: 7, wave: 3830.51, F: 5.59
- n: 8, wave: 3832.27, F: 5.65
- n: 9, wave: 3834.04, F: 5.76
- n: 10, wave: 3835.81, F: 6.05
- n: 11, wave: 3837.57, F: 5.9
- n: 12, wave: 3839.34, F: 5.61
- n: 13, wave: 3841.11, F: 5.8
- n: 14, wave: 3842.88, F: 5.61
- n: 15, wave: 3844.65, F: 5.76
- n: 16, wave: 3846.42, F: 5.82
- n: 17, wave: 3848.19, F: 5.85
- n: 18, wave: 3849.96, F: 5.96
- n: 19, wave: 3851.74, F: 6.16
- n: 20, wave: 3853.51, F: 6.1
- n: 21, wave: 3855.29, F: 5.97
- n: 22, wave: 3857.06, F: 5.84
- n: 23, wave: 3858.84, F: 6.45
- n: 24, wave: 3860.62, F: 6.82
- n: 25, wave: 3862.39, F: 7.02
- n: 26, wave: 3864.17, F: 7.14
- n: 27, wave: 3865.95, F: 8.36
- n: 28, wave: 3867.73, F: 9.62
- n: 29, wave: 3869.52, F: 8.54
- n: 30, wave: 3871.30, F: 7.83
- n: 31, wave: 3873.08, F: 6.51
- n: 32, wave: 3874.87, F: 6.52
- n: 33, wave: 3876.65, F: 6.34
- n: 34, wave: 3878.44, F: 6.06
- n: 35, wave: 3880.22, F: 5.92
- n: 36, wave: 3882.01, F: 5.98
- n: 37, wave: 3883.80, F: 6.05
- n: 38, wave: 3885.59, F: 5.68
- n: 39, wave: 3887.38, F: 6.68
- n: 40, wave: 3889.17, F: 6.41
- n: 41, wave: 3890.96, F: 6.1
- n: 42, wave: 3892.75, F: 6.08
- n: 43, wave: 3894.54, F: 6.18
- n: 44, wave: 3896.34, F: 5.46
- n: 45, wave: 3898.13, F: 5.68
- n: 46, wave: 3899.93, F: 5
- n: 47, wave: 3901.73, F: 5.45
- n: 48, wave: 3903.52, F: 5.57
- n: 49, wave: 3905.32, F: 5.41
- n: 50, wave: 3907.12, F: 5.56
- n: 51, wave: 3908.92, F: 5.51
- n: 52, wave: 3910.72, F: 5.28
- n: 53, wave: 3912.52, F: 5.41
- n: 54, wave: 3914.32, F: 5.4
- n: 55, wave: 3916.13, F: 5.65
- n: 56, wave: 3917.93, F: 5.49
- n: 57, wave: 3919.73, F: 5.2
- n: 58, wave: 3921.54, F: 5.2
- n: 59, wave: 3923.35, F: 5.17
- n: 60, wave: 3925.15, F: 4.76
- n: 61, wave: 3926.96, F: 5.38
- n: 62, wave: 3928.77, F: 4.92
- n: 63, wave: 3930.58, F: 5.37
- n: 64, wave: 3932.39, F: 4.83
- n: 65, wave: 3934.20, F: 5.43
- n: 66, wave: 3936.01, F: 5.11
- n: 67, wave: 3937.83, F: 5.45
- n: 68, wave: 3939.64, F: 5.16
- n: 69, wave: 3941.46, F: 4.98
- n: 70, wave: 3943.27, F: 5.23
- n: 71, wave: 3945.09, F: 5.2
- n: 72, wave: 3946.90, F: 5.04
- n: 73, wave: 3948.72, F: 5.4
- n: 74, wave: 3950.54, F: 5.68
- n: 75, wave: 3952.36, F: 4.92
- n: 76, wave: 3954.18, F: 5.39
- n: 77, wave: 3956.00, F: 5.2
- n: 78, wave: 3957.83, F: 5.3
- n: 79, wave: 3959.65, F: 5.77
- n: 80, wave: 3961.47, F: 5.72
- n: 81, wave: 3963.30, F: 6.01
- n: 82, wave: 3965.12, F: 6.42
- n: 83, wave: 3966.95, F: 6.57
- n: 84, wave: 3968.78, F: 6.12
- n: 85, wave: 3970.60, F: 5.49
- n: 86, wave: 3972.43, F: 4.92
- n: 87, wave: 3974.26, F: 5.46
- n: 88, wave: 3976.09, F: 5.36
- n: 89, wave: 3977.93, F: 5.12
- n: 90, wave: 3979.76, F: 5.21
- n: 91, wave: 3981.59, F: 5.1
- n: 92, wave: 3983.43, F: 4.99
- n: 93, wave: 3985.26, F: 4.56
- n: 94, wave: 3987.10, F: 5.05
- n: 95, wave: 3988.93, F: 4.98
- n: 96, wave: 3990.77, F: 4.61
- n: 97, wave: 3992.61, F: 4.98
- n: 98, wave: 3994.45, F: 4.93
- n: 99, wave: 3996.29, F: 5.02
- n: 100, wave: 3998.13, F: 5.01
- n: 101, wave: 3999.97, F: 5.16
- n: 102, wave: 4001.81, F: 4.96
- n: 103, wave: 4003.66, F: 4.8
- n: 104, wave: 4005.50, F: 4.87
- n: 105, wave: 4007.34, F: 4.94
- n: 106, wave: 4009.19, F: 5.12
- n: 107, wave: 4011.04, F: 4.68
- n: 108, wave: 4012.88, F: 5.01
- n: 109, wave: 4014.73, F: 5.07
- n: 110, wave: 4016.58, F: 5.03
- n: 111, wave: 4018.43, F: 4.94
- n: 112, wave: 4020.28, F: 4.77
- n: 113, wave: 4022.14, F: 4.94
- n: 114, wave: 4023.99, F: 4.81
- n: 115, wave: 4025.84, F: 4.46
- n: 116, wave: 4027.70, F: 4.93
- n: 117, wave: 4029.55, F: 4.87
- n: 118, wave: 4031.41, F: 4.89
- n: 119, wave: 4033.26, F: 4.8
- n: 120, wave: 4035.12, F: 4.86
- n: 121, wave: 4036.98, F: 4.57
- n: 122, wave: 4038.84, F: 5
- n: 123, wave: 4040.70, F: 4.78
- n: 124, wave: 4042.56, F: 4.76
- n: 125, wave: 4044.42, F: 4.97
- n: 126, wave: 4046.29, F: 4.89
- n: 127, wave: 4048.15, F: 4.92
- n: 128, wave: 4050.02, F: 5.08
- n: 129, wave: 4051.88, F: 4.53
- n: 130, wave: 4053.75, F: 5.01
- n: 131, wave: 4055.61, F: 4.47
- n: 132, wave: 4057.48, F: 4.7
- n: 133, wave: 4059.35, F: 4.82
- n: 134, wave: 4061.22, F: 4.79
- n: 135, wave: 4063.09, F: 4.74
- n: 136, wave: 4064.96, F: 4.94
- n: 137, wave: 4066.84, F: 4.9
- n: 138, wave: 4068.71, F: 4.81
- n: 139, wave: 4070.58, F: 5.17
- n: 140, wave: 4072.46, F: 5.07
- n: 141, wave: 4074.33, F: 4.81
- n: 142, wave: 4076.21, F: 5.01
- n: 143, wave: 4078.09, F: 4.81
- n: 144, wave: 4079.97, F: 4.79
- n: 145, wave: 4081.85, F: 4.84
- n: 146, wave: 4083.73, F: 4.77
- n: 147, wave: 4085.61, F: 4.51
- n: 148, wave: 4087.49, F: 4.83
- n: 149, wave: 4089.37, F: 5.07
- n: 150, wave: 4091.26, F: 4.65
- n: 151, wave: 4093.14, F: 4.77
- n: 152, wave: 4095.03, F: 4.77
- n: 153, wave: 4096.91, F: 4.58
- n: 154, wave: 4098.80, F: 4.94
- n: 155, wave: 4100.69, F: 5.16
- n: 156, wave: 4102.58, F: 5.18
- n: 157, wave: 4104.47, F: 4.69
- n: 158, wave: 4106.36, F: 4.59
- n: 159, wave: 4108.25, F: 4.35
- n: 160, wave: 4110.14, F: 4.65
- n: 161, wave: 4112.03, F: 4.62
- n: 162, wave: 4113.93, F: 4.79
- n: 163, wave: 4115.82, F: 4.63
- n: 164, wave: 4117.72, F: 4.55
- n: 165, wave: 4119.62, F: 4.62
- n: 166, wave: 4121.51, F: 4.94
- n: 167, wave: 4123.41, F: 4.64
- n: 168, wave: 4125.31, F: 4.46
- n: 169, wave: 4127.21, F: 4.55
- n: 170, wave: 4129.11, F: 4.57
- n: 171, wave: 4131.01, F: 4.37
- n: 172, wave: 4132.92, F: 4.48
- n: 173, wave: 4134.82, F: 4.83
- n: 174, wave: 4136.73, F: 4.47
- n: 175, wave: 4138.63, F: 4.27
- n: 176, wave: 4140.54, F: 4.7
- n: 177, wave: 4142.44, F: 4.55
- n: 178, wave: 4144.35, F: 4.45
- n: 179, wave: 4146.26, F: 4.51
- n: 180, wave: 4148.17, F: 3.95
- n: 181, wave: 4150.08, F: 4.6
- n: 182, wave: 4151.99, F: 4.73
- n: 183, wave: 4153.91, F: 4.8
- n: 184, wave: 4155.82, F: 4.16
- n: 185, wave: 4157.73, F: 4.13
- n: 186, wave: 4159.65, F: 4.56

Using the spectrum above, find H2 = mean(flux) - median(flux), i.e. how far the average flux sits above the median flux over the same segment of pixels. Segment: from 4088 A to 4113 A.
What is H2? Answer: 0.08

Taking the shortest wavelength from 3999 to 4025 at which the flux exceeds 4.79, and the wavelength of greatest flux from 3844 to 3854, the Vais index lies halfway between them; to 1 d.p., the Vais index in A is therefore 3925.9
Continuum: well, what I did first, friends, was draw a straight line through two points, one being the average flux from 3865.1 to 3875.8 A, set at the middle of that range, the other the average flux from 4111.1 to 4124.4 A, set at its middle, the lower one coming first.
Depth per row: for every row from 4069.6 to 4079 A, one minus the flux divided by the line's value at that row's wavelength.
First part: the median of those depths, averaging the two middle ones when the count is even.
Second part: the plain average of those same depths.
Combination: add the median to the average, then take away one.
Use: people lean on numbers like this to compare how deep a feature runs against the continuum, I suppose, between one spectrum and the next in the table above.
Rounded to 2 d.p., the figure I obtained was -0.91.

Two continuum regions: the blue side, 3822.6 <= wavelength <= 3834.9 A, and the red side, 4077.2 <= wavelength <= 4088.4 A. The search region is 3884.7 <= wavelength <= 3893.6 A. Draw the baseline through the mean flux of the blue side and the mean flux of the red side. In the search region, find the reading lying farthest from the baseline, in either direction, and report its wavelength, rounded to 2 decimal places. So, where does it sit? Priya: 3887.38 A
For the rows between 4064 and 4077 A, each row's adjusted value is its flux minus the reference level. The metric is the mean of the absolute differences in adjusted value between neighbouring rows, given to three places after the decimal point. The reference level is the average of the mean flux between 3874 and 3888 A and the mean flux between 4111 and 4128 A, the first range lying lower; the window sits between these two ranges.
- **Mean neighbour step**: 0.175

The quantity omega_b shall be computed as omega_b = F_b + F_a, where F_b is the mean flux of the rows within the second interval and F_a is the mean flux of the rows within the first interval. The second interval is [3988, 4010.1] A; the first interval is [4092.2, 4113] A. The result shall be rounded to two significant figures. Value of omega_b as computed 9.7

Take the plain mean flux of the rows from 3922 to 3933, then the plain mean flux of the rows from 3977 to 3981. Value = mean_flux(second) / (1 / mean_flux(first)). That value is 26.2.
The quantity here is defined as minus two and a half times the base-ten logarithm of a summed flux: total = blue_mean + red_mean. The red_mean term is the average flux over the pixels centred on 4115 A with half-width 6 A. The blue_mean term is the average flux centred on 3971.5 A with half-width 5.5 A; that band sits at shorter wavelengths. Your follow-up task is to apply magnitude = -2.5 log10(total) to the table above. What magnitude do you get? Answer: -2.53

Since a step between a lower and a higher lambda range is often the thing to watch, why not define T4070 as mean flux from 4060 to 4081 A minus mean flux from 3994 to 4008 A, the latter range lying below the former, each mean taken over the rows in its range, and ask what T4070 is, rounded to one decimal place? -0.1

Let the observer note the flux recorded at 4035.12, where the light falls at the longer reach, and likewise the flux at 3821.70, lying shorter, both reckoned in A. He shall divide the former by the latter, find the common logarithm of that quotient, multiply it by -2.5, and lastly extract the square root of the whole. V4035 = 0.46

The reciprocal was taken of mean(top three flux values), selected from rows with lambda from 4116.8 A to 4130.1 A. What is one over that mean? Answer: 0.21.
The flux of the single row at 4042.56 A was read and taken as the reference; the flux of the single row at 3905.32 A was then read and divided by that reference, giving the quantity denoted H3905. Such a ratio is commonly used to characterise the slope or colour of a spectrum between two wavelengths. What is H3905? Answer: 1.14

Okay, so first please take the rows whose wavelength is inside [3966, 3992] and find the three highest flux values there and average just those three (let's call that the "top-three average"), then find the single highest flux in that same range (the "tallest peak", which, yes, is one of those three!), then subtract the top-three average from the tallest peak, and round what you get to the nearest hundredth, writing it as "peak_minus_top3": 0.51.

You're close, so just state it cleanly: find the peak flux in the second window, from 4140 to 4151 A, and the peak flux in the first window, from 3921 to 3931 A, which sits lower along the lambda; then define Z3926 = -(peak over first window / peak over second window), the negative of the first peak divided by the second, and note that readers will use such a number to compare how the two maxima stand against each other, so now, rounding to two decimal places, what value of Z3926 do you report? -1.14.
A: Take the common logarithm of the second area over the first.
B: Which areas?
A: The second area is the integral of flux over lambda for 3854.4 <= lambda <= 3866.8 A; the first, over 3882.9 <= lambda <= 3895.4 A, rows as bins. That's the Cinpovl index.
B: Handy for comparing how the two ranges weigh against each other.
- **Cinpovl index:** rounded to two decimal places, 0.04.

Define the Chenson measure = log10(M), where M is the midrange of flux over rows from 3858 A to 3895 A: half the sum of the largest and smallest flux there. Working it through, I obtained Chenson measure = 0.88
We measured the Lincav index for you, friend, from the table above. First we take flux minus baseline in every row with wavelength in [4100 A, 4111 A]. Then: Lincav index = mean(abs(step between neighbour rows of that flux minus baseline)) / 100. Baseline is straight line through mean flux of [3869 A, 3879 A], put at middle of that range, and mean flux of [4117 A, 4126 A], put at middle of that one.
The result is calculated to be 0.0023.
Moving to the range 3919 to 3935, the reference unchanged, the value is 0.0039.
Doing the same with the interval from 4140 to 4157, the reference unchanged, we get 0.0030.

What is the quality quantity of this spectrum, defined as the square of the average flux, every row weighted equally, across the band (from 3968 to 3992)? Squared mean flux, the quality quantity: 26.5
